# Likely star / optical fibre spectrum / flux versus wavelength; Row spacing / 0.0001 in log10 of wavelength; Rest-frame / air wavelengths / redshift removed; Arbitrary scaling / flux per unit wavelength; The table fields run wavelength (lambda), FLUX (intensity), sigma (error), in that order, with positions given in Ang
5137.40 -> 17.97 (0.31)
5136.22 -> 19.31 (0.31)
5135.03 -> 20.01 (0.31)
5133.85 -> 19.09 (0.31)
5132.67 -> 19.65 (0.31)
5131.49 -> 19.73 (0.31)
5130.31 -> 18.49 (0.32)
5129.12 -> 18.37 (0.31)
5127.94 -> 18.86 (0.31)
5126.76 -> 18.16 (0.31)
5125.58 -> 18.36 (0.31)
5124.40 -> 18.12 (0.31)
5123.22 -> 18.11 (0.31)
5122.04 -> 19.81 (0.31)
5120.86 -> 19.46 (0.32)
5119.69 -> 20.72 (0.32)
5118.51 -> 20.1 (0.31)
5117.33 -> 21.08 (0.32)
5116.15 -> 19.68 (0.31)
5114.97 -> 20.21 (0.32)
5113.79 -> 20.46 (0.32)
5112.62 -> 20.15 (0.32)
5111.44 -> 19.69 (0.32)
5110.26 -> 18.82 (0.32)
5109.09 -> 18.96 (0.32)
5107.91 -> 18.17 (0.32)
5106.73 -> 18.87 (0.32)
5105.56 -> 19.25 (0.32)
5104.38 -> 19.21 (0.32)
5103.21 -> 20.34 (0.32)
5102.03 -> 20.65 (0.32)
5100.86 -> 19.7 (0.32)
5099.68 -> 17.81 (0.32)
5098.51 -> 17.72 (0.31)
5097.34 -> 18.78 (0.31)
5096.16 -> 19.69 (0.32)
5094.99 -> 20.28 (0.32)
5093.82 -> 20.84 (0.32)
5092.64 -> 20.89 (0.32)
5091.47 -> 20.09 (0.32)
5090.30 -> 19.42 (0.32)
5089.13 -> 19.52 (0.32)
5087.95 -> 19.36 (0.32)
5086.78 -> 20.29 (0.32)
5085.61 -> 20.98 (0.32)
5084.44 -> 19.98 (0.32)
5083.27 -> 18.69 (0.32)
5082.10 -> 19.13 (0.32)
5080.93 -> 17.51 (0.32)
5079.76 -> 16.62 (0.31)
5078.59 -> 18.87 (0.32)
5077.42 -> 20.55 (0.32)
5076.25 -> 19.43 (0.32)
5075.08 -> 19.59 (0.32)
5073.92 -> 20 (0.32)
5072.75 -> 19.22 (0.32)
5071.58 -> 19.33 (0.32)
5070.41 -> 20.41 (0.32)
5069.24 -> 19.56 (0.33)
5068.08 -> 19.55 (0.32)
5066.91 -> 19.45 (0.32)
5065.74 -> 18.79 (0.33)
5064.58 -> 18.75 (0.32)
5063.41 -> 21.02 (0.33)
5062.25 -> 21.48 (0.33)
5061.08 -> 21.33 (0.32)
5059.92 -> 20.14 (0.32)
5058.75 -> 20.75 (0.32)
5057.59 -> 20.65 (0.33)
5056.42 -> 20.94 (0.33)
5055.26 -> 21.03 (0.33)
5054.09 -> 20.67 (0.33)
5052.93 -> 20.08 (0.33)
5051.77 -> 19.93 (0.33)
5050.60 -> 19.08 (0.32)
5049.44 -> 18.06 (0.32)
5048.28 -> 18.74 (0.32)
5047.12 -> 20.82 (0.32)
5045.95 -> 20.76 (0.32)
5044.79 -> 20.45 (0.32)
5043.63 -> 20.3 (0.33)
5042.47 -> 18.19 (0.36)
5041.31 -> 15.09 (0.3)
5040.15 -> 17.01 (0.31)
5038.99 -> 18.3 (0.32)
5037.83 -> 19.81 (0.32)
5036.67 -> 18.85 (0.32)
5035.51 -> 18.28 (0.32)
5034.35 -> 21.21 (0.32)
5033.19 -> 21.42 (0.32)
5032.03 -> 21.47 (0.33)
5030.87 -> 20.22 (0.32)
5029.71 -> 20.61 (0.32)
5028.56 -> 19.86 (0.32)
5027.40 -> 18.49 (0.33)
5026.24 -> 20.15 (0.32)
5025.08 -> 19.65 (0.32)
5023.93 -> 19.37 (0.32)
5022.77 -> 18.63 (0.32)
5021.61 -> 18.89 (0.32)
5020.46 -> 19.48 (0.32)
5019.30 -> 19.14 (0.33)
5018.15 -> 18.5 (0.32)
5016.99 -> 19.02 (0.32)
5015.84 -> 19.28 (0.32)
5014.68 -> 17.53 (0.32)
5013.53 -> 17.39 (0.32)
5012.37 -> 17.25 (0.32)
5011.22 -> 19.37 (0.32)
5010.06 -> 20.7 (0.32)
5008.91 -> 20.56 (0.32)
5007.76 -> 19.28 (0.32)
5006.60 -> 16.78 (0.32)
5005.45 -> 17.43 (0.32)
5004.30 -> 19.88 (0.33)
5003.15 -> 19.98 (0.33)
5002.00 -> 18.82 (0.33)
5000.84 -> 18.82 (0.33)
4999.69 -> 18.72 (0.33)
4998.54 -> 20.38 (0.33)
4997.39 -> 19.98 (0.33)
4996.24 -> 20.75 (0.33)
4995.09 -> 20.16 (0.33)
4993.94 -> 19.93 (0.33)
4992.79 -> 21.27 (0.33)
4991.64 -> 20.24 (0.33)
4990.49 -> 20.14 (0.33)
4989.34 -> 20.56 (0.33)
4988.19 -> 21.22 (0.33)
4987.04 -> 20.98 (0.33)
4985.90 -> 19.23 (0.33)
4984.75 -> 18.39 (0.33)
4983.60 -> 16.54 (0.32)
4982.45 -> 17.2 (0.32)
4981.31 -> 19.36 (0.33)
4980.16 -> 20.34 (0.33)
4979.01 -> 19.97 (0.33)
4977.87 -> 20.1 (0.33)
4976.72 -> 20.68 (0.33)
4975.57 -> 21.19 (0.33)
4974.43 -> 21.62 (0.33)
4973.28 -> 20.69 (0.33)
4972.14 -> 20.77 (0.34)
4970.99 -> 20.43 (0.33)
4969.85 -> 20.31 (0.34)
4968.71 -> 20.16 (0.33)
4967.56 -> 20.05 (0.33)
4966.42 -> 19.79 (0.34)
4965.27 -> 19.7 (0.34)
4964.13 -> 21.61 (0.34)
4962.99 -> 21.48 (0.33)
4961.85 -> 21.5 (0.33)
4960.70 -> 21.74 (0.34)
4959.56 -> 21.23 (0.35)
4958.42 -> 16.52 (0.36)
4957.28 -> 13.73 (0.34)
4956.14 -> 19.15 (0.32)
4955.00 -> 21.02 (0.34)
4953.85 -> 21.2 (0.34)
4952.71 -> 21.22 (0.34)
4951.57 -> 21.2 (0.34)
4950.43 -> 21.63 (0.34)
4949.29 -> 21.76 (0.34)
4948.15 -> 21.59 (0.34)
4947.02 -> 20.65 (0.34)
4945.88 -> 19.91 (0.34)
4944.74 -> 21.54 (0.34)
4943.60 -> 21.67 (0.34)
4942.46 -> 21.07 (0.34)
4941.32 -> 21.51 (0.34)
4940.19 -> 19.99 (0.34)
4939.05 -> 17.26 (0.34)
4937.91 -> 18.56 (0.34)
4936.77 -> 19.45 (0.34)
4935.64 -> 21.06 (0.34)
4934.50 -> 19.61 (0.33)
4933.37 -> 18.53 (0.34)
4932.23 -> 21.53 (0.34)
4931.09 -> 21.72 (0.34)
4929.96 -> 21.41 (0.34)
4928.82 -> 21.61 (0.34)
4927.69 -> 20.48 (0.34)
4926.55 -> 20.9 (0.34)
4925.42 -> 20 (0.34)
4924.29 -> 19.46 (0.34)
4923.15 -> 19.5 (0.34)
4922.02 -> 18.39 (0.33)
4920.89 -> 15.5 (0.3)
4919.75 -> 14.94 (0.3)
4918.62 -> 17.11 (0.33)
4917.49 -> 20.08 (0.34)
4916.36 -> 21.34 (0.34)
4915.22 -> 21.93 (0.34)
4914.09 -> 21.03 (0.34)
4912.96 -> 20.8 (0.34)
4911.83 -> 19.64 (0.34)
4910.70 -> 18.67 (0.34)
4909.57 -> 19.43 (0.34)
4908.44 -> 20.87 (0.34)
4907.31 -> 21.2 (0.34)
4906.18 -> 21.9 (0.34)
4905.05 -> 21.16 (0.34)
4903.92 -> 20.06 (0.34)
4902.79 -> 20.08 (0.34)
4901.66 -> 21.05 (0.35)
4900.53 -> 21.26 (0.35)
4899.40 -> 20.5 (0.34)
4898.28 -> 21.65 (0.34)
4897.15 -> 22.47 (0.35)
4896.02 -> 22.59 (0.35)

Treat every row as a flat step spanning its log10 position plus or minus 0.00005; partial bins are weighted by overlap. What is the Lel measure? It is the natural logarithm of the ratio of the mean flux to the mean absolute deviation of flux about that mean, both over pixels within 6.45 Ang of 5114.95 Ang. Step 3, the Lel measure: 3.6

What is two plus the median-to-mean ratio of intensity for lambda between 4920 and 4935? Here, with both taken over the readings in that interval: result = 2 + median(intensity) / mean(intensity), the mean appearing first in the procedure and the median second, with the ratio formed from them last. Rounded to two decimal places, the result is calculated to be 3.01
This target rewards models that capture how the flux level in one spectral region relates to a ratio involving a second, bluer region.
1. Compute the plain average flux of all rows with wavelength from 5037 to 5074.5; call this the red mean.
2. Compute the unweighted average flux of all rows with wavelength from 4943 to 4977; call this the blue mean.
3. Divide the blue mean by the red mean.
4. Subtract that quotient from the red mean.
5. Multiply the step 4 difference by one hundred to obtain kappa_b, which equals 1863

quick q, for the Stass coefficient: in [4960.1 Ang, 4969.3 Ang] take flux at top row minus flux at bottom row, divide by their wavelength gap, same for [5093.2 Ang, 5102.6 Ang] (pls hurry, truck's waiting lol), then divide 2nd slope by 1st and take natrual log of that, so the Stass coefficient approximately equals -2.1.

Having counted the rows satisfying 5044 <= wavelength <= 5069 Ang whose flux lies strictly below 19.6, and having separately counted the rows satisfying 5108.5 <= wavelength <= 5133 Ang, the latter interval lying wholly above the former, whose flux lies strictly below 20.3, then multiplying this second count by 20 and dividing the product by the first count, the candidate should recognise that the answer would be 51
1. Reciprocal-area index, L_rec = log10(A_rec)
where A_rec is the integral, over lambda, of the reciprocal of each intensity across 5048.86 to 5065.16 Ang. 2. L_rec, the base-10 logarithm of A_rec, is -0.094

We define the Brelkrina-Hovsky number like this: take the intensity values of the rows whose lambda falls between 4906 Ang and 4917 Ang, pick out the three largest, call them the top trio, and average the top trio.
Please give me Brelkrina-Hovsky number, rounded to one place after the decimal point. 21.7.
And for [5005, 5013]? 20.2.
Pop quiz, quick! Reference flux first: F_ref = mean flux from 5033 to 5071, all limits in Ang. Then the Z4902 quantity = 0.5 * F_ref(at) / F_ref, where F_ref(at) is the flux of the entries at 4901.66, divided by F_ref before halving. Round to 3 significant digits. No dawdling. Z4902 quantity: 0.534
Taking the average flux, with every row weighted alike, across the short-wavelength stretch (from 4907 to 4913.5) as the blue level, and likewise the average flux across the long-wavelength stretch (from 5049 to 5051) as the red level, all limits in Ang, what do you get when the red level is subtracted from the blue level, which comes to 1.5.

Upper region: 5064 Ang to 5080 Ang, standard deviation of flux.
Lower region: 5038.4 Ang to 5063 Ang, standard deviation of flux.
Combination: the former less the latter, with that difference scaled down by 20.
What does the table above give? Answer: -0.034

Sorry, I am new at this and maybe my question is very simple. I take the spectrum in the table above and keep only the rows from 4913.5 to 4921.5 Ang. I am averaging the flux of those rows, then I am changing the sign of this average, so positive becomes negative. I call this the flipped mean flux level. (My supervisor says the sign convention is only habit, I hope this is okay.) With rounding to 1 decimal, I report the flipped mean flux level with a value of -18.8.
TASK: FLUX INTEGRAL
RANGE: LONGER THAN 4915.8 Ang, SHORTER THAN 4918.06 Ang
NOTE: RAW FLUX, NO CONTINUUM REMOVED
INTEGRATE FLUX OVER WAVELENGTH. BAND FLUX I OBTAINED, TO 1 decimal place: 46.9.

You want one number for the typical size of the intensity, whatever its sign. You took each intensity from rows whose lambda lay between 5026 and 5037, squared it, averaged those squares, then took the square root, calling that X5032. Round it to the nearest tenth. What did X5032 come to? 20.1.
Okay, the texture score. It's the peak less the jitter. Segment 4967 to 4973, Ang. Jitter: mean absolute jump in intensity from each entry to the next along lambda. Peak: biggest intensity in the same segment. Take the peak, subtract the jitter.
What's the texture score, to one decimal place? 20.6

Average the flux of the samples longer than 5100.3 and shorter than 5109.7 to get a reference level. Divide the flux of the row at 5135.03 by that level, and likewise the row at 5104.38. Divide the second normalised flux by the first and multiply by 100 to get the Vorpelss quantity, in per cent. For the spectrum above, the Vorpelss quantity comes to 96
